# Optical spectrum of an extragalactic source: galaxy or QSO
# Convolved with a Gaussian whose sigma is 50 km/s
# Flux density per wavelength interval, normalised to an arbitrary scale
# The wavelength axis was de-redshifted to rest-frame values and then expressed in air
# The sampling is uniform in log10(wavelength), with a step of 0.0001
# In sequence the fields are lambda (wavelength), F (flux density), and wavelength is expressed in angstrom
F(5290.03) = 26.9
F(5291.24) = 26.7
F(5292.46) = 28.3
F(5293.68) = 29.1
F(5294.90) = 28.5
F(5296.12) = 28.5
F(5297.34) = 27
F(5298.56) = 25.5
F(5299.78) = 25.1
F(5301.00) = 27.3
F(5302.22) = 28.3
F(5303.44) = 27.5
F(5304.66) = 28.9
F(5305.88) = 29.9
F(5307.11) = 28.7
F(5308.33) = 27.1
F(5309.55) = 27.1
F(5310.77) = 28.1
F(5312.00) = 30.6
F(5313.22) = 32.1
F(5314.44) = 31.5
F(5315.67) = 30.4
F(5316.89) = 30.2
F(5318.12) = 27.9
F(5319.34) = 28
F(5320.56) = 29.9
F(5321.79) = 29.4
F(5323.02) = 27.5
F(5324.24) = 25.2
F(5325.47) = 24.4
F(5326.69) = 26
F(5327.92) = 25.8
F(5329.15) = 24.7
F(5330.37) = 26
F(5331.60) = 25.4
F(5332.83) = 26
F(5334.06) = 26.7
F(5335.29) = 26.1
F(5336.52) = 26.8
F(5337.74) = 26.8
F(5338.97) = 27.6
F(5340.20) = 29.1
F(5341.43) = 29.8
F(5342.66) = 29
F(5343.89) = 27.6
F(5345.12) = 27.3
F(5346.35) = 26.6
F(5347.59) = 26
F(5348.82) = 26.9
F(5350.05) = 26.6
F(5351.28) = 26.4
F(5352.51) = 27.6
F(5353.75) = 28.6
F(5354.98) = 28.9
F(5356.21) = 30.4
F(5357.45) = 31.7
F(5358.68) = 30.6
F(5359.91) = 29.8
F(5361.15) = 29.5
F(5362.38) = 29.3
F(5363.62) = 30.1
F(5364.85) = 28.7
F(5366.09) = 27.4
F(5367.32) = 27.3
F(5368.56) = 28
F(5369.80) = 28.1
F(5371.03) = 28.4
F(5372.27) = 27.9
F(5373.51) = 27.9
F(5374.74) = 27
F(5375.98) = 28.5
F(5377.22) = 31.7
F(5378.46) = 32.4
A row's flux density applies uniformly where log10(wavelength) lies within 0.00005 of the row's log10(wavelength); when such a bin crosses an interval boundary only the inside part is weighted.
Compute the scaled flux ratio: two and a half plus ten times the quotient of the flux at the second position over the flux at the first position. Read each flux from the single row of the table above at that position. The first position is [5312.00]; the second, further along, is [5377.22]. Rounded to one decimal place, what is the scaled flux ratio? 12.9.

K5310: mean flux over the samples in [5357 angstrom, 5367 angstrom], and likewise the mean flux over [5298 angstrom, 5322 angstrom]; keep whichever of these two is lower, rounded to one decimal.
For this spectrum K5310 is 28.7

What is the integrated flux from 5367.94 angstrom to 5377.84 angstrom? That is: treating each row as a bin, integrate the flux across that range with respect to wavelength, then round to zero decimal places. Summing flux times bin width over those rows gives 281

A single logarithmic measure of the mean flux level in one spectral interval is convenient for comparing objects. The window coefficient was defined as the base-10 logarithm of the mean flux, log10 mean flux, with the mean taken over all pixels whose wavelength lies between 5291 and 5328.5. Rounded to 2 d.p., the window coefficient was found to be 1.45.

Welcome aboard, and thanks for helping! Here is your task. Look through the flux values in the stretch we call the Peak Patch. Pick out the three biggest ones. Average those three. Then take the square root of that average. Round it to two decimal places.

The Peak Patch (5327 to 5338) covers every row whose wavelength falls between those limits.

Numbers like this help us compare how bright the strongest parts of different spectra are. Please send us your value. 5.17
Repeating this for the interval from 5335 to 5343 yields 5.41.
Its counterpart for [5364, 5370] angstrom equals 5.32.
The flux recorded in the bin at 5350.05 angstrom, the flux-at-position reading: 26.6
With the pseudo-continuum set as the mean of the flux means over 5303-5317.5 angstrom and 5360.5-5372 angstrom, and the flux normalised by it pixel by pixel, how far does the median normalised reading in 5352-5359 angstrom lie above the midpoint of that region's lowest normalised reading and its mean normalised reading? 0.036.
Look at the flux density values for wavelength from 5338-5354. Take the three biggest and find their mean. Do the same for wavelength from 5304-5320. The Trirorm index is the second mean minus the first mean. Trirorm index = 2.1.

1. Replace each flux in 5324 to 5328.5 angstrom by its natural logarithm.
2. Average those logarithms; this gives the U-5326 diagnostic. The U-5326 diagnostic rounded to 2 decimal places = 3.23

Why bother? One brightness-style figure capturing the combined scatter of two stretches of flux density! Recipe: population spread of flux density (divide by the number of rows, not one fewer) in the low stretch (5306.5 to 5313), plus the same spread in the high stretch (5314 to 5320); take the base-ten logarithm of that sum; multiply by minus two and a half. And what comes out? -1.1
